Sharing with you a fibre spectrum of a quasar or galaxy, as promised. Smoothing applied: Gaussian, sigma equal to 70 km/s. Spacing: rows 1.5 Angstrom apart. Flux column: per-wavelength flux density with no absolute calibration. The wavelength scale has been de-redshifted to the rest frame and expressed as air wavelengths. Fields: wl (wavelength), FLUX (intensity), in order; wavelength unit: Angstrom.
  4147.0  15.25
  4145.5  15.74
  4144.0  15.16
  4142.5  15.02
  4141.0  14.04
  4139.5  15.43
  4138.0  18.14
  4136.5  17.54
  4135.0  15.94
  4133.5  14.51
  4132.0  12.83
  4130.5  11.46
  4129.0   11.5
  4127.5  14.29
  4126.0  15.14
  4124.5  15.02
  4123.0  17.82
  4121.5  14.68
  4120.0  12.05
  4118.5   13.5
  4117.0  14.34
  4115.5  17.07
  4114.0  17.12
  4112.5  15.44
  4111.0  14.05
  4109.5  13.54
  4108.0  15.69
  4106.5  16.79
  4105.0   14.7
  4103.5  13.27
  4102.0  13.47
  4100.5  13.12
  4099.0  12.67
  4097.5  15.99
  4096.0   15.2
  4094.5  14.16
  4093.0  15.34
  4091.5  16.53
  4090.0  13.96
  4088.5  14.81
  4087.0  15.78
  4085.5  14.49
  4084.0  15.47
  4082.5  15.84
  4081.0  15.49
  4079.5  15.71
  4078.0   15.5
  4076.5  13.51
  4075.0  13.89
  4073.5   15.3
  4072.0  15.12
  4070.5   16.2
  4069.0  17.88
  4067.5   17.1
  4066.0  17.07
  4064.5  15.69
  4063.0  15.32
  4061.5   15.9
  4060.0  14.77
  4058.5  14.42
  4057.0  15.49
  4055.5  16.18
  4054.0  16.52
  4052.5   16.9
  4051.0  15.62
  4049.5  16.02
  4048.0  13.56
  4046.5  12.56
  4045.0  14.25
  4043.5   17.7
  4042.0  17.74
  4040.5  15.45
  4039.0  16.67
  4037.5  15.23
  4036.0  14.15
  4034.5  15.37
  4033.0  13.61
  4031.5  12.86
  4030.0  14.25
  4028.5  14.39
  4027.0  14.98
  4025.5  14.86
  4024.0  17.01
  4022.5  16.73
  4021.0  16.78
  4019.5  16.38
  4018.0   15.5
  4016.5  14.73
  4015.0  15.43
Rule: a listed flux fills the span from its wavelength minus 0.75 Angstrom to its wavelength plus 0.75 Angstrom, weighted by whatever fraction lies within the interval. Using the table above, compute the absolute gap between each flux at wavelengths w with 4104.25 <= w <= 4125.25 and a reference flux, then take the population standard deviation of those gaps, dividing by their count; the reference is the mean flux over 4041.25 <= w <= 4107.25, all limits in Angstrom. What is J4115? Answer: 0.9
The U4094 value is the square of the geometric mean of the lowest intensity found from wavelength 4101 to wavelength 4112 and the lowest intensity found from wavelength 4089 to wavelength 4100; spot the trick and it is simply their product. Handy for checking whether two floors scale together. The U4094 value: 168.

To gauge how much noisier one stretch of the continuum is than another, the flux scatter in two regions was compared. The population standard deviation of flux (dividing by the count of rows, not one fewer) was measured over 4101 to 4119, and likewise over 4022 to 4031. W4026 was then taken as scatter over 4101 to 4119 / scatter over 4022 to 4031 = 1.3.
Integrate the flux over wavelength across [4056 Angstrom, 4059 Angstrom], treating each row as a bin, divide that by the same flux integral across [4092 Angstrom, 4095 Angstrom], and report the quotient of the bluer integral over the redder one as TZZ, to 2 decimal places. 1.01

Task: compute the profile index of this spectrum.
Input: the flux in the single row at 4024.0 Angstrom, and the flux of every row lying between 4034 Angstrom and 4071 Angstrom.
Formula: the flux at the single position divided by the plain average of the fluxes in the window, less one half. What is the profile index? 0.58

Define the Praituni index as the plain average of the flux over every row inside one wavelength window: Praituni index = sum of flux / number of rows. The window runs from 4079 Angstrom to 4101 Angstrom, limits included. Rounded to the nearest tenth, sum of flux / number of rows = 15.0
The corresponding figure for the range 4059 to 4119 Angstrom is 15.2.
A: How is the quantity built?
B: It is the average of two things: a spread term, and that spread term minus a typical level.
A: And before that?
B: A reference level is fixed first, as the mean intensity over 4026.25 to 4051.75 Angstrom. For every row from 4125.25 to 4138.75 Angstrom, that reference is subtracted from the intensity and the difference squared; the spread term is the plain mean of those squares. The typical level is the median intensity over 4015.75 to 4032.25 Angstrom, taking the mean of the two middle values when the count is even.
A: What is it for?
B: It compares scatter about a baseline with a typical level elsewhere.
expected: -2.2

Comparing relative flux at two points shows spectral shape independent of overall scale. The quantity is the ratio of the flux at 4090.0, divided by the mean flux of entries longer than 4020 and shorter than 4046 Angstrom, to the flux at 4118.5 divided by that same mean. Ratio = 1.03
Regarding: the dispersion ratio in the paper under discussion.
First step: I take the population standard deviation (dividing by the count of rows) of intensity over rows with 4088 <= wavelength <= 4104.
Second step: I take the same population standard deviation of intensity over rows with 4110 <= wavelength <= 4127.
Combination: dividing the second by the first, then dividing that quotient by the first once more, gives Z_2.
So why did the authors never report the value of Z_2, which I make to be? 1.14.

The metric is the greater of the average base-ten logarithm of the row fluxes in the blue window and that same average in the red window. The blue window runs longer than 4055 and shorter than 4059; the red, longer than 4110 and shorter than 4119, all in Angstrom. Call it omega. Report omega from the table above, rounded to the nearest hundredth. 1.19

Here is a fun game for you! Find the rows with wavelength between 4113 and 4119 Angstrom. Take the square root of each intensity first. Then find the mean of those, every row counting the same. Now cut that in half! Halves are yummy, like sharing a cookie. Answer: 1.97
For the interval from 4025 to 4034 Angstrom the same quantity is 1.88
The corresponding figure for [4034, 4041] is 1.96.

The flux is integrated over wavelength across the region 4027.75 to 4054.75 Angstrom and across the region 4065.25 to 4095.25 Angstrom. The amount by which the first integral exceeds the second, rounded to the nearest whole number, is -54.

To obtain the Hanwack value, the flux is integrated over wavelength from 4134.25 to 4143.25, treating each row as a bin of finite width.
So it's 144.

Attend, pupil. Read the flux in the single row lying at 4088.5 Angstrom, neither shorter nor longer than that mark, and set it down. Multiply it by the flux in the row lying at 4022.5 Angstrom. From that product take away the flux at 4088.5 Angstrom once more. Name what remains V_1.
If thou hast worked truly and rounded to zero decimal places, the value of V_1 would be 233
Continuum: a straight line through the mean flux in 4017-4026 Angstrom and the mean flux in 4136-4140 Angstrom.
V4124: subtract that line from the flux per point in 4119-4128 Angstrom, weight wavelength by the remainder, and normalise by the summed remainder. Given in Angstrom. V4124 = 4123.2 Angstrom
